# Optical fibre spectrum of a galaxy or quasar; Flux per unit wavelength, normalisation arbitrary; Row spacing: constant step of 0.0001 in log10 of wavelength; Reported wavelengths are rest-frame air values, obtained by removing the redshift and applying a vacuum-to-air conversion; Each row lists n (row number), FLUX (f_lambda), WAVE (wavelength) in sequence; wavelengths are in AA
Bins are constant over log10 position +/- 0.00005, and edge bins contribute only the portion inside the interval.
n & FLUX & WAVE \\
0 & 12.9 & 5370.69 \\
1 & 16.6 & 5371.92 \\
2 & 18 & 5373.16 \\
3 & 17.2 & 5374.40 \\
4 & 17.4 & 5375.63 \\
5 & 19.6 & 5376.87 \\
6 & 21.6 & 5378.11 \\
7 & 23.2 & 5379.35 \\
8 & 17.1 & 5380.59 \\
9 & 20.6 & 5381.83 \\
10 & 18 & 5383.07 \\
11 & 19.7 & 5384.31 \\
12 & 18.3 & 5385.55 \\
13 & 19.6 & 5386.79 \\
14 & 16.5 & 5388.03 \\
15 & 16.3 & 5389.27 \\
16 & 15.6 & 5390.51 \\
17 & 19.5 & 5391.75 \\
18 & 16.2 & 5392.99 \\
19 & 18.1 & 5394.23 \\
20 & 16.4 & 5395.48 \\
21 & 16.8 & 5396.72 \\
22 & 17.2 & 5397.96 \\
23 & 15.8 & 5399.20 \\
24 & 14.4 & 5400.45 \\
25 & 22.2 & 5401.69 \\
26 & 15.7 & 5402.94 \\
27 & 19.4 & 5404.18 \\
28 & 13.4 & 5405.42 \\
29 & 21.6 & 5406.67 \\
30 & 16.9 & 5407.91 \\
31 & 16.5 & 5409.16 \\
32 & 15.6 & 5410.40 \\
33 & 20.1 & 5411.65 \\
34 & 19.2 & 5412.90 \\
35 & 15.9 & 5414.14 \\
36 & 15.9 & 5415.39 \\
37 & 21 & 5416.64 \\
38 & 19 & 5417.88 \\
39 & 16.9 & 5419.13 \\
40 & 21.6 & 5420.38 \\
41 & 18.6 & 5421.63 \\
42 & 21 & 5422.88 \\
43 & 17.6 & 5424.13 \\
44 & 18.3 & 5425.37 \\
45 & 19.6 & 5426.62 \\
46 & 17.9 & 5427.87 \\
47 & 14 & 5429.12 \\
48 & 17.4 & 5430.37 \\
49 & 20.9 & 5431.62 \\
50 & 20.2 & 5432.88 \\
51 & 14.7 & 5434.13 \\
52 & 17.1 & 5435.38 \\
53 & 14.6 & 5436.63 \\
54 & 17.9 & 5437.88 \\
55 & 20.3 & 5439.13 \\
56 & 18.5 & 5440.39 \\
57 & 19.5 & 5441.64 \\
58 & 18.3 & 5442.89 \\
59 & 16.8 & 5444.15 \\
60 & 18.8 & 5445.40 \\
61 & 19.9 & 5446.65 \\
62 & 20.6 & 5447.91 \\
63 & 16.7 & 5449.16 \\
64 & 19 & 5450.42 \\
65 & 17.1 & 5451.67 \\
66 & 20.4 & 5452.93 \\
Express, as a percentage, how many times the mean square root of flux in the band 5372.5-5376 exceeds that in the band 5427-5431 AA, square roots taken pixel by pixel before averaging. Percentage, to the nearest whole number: 103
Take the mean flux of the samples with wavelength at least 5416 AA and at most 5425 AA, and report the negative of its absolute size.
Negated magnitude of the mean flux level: -19.4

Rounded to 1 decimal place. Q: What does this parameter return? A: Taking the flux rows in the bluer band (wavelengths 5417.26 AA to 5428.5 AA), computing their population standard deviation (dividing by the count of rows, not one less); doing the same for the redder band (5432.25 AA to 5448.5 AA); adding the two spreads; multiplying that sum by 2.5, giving 8.4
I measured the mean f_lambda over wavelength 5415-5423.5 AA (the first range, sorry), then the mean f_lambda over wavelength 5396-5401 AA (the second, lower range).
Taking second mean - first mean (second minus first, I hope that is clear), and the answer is -3.1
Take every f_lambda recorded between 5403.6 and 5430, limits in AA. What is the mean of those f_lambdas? 18.1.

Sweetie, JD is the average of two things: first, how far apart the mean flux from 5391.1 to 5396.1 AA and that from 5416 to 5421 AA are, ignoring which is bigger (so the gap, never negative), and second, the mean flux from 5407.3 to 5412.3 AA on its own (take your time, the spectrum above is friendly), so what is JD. 9.7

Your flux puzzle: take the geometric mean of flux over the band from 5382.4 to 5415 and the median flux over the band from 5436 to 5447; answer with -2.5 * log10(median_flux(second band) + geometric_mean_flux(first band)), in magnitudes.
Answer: -3.887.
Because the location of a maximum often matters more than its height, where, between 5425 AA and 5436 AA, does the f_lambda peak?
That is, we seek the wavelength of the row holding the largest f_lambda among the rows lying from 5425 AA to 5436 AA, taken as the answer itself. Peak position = 5431.62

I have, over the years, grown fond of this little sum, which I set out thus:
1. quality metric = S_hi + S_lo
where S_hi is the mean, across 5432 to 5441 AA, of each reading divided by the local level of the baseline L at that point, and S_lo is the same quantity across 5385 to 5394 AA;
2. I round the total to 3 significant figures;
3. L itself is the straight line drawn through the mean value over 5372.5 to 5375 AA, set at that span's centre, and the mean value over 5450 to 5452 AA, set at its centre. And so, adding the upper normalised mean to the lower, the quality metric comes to 1.97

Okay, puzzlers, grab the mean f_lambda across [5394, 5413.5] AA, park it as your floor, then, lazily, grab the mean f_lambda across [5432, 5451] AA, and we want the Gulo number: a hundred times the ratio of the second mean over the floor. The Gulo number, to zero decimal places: 104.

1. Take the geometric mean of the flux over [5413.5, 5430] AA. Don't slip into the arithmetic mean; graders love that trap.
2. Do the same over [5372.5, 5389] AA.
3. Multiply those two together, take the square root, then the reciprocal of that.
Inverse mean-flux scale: 0.0540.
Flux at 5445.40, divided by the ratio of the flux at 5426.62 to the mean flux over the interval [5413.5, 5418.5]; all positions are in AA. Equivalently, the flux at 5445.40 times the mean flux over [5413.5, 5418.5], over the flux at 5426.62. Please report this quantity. 17.2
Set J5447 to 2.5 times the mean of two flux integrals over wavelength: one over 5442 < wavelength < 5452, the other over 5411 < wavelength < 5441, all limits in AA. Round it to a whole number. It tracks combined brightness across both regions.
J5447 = 915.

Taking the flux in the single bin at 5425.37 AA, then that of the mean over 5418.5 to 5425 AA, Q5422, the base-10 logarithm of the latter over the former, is 0.019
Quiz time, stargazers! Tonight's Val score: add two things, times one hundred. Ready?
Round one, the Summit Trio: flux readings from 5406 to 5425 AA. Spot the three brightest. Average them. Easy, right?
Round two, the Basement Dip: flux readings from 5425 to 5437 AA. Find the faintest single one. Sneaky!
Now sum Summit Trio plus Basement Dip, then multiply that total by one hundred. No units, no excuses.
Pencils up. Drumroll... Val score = 3540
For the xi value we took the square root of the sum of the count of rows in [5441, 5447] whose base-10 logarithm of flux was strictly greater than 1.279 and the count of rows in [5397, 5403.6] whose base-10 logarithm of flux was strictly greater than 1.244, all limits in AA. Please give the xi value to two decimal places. 1.73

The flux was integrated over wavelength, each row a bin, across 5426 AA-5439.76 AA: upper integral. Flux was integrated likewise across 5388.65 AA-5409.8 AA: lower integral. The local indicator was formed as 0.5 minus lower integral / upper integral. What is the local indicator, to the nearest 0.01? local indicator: -0.99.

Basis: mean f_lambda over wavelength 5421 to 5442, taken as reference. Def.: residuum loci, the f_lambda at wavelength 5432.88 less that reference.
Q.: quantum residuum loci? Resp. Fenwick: 2.1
